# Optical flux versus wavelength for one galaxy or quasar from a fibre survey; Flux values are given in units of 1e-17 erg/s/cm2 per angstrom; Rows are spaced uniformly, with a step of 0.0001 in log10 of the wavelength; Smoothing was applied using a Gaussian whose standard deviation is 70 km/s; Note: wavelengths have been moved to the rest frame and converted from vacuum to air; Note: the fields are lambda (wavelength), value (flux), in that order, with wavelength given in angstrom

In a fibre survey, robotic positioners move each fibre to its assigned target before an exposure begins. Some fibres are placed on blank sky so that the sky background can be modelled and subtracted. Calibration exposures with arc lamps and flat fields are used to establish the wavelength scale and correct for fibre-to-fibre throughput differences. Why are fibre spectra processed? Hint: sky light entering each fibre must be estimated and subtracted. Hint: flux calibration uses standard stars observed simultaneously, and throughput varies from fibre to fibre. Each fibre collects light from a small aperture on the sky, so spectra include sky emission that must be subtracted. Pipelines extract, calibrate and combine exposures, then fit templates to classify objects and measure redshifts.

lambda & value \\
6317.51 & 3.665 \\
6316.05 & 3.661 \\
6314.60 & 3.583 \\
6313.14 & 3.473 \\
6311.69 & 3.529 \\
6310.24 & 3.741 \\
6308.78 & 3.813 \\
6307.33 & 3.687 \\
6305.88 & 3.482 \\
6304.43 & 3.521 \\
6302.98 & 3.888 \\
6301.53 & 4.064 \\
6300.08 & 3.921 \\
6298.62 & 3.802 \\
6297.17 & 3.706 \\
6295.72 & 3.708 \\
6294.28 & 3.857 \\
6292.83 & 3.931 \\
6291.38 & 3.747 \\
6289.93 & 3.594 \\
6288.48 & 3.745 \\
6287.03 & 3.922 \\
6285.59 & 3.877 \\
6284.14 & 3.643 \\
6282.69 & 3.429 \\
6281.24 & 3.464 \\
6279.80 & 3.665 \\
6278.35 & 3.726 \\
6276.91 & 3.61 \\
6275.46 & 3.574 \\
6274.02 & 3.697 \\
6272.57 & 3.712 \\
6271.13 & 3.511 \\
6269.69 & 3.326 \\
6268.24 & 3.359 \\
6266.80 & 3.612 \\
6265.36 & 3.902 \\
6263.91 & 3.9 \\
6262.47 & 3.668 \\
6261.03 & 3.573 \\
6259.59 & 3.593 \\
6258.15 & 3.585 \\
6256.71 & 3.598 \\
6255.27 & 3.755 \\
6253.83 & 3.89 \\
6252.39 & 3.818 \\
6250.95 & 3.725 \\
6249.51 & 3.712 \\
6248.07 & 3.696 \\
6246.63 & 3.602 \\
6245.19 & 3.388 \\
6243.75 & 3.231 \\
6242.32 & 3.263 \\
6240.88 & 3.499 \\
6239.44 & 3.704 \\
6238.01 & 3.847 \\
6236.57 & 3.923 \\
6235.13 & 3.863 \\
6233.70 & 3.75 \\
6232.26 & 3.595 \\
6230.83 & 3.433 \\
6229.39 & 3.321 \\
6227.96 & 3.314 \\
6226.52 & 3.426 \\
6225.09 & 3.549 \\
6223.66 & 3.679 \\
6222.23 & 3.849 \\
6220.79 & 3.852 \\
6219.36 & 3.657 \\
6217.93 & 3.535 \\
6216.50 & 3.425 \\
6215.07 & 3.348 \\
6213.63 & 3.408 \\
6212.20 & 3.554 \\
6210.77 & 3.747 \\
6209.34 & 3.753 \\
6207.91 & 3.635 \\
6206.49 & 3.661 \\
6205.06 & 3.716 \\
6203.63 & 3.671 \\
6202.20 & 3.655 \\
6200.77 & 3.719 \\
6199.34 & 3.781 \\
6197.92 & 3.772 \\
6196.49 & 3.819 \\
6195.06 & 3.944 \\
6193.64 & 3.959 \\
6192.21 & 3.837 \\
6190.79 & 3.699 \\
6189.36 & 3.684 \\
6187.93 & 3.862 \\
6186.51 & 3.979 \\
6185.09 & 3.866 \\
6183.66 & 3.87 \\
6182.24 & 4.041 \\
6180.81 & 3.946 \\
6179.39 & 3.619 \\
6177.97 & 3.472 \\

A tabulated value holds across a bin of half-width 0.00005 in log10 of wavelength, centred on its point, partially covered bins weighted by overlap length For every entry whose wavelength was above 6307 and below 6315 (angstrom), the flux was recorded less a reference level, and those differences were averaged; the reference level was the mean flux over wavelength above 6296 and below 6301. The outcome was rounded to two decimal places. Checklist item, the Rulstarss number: -0.17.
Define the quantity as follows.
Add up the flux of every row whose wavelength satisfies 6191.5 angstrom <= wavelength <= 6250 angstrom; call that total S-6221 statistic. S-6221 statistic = 149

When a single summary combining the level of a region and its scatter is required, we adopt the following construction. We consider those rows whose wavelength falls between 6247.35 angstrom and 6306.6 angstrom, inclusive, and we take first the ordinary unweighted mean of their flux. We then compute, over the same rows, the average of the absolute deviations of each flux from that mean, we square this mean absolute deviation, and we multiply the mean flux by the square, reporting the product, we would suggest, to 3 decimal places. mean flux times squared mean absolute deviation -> 0.065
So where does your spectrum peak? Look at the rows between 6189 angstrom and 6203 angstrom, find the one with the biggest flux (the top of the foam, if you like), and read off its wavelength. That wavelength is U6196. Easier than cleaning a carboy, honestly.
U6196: 6193.64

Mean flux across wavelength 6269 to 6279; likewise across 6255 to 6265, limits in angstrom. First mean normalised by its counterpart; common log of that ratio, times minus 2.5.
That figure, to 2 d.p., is 0.02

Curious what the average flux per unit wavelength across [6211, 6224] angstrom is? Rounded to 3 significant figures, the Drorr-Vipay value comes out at 3.59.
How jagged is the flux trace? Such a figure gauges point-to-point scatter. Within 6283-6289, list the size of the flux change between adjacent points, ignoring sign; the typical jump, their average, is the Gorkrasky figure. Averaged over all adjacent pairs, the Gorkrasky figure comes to 0.15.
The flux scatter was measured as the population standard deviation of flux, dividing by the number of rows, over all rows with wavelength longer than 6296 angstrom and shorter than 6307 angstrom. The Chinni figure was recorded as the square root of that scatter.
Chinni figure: 0.444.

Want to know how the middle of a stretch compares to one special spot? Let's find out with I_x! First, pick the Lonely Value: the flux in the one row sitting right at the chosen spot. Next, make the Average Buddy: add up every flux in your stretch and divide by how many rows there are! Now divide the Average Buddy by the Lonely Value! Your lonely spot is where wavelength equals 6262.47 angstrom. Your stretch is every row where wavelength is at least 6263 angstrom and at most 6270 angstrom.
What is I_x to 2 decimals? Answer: 0.99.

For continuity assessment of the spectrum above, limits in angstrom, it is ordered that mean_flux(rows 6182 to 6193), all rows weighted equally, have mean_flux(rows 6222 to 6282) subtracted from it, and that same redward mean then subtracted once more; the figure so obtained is -3.38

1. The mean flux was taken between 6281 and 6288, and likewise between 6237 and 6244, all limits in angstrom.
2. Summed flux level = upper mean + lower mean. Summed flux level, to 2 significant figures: 7.2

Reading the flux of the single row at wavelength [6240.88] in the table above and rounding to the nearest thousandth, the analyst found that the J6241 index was 3.499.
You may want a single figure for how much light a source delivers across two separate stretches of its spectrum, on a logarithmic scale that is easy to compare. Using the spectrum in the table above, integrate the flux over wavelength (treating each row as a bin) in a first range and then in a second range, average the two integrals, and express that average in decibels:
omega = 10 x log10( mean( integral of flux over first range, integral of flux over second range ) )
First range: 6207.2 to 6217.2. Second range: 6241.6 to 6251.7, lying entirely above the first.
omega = 15.50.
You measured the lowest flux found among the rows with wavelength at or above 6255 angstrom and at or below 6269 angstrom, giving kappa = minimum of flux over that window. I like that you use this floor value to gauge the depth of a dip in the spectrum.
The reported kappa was 3.359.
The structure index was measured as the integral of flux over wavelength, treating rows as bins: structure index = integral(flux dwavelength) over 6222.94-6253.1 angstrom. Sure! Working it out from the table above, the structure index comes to 108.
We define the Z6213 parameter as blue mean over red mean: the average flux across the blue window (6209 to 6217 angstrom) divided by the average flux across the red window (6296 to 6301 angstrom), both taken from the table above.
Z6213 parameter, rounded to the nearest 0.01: 0.93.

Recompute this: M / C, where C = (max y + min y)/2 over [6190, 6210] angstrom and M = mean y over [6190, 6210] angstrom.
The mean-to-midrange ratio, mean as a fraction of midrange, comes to 0.990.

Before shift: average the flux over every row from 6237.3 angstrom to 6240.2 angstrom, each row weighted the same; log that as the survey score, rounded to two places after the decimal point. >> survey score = 3.78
